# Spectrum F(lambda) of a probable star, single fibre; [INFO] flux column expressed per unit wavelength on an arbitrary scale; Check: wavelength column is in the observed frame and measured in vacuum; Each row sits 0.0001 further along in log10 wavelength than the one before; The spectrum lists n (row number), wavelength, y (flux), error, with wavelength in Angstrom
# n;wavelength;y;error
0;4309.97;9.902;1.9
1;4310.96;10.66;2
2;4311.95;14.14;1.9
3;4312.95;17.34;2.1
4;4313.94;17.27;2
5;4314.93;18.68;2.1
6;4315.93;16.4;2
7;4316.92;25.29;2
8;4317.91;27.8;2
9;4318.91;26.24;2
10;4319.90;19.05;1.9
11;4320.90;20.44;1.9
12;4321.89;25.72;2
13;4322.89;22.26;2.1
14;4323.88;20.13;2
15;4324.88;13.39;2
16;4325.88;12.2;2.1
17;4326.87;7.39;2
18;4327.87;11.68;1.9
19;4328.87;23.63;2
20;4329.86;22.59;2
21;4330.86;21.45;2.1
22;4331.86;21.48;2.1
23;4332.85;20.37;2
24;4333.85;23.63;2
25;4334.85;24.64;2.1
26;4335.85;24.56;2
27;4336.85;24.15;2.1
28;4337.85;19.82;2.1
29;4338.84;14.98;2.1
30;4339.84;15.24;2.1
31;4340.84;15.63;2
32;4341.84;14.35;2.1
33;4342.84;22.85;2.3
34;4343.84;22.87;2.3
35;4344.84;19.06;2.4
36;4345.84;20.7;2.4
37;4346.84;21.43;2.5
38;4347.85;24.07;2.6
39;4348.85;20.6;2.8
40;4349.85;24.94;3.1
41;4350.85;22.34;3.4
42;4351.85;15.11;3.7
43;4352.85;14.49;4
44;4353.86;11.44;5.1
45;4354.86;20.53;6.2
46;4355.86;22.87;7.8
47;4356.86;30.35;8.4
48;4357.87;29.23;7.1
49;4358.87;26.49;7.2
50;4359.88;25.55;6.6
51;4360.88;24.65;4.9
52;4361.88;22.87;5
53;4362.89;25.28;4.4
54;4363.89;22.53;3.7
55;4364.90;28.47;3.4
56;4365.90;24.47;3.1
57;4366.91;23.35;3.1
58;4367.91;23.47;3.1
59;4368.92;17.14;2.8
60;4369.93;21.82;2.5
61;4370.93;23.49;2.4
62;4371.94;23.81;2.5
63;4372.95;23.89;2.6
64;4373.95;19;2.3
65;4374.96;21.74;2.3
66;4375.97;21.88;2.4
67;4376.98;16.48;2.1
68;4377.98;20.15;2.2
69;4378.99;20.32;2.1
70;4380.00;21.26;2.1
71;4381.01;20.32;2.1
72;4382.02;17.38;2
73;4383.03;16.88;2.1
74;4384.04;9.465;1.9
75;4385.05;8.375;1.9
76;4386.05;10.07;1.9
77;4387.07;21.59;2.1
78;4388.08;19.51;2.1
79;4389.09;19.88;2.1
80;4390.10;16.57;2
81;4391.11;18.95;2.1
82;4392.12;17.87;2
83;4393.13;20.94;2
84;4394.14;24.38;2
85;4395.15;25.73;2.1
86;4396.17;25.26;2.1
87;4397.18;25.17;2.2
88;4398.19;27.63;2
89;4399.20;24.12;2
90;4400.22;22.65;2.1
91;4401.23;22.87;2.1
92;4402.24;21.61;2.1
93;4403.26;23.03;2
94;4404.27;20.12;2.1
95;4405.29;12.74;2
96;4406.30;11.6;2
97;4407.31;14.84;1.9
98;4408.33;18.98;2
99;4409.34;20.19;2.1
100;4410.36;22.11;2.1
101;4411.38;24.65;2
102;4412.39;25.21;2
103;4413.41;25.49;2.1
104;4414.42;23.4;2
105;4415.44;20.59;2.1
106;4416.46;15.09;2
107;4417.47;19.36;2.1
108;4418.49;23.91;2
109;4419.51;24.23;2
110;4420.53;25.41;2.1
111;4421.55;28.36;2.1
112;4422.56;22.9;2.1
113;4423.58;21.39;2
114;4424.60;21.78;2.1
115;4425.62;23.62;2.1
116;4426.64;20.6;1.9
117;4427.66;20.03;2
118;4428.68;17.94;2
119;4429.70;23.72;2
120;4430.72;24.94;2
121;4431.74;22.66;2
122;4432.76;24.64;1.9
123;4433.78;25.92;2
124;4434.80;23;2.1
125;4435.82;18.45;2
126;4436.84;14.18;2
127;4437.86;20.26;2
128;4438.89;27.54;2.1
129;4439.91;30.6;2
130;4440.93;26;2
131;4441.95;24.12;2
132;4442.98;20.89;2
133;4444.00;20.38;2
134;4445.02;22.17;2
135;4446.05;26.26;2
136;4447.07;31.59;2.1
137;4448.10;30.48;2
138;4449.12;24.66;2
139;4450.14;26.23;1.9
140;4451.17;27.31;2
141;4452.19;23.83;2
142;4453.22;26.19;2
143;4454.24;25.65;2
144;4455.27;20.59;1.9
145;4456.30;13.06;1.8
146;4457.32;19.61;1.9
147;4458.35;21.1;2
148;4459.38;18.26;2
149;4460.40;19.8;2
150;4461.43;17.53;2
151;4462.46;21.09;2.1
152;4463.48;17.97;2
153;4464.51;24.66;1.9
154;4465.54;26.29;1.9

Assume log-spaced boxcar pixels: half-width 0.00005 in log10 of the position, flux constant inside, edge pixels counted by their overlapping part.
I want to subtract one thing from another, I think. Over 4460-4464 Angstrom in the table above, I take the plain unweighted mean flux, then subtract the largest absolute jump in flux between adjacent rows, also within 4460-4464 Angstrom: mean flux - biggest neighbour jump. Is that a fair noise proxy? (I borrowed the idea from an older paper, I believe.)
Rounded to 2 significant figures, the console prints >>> 16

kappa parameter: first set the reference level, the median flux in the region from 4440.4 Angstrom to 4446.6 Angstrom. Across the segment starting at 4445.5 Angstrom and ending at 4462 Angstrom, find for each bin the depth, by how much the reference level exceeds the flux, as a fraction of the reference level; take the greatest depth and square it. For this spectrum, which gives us 0.2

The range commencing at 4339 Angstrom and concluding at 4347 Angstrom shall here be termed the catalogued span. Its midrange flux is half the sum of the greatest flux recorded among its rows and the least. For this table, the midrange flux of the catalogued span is 19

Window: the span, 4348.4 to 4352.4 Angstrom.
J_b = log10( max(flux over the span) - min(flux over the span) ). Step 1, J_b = 1.0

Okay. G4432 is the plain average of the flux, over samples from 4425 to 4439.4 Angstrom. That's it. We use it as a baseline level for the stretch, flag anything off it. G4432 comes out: 22.0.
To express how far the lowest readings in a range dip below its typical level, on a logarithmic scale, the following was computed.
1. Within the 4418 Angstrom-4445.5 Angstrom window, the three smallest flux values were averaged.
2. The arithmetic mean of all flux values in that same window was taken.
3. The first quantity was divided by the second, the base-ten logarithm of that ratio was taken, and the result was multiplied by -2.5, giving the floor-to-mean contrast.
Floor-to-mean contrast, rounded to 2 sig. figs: 0.34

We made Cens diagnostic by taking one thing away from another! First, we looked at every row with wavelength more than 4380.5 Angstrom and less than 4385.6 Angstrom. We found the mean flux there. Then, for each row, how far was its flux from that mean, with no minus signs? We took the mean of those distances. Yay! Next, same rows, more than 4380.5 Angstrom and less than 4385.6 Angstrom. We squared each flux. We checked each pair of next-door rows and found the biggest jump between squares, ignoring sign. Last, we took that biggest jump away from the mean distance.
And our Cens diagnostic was -191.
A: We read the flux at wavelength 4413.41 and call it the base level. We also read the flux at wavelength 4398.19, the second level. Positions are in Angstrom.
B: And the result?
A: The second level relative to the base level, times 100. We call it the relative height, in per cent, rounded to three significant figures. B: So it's 108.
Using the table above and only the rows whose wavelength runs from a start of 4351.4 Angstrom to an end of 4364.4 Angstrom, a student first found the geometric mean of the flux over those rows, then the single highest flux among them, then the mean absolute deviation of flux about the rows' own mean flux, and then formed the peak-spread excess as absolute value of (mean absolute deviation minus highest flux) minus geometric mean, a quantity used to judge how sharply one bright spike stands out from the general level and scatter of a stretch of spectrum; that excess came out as 4.4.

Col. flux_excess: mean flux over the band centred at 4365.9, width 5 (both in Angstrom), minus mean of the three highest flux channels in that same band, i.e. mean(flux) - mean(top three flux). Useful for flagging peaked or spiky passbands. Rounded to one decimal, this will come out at -1.0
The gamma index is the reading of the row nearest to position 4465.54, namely 26.29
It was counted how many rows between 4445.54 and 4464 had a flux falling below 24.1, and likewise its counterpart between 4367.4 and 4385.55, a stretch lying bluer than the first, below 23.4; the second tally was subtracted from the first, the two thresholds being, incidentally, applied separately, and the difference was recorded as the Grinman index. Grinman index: -4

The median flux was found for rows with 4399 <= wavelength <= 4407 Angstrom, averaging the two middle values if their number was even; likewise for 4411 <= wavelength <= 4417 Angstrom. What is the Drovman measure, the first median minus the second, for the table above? -1.9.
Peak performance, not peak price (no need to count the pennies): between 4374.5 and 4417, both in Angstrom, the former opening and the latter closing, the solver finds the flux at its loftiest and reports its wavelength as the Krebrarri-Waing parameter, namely 4398.19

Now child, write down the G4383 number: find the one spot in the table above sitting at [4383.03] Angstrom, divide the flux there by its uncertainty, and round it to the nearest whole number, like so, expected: 8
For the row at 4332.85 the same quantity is 10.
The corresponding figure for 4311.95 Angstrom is 7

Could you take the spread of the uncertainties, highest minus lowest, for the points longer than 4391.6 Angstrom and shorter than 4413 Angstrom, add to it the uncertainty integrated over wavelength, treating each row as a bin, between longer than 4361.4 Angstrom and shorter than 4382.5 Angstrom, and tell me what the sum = 59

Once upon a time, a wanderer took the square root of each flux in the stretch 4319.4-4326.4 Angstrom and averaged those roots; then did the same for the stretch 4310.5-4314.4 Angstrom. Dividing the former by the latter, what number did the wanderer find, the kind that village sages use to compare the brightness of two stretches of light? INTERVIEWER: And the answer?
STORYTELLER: 1.13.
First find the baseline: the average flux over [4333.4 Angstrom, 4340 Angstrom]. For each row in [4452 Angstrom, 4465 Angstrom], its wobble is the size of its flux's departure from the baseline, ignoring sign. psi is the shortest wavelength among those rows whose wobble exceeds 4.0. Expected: 4453.22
